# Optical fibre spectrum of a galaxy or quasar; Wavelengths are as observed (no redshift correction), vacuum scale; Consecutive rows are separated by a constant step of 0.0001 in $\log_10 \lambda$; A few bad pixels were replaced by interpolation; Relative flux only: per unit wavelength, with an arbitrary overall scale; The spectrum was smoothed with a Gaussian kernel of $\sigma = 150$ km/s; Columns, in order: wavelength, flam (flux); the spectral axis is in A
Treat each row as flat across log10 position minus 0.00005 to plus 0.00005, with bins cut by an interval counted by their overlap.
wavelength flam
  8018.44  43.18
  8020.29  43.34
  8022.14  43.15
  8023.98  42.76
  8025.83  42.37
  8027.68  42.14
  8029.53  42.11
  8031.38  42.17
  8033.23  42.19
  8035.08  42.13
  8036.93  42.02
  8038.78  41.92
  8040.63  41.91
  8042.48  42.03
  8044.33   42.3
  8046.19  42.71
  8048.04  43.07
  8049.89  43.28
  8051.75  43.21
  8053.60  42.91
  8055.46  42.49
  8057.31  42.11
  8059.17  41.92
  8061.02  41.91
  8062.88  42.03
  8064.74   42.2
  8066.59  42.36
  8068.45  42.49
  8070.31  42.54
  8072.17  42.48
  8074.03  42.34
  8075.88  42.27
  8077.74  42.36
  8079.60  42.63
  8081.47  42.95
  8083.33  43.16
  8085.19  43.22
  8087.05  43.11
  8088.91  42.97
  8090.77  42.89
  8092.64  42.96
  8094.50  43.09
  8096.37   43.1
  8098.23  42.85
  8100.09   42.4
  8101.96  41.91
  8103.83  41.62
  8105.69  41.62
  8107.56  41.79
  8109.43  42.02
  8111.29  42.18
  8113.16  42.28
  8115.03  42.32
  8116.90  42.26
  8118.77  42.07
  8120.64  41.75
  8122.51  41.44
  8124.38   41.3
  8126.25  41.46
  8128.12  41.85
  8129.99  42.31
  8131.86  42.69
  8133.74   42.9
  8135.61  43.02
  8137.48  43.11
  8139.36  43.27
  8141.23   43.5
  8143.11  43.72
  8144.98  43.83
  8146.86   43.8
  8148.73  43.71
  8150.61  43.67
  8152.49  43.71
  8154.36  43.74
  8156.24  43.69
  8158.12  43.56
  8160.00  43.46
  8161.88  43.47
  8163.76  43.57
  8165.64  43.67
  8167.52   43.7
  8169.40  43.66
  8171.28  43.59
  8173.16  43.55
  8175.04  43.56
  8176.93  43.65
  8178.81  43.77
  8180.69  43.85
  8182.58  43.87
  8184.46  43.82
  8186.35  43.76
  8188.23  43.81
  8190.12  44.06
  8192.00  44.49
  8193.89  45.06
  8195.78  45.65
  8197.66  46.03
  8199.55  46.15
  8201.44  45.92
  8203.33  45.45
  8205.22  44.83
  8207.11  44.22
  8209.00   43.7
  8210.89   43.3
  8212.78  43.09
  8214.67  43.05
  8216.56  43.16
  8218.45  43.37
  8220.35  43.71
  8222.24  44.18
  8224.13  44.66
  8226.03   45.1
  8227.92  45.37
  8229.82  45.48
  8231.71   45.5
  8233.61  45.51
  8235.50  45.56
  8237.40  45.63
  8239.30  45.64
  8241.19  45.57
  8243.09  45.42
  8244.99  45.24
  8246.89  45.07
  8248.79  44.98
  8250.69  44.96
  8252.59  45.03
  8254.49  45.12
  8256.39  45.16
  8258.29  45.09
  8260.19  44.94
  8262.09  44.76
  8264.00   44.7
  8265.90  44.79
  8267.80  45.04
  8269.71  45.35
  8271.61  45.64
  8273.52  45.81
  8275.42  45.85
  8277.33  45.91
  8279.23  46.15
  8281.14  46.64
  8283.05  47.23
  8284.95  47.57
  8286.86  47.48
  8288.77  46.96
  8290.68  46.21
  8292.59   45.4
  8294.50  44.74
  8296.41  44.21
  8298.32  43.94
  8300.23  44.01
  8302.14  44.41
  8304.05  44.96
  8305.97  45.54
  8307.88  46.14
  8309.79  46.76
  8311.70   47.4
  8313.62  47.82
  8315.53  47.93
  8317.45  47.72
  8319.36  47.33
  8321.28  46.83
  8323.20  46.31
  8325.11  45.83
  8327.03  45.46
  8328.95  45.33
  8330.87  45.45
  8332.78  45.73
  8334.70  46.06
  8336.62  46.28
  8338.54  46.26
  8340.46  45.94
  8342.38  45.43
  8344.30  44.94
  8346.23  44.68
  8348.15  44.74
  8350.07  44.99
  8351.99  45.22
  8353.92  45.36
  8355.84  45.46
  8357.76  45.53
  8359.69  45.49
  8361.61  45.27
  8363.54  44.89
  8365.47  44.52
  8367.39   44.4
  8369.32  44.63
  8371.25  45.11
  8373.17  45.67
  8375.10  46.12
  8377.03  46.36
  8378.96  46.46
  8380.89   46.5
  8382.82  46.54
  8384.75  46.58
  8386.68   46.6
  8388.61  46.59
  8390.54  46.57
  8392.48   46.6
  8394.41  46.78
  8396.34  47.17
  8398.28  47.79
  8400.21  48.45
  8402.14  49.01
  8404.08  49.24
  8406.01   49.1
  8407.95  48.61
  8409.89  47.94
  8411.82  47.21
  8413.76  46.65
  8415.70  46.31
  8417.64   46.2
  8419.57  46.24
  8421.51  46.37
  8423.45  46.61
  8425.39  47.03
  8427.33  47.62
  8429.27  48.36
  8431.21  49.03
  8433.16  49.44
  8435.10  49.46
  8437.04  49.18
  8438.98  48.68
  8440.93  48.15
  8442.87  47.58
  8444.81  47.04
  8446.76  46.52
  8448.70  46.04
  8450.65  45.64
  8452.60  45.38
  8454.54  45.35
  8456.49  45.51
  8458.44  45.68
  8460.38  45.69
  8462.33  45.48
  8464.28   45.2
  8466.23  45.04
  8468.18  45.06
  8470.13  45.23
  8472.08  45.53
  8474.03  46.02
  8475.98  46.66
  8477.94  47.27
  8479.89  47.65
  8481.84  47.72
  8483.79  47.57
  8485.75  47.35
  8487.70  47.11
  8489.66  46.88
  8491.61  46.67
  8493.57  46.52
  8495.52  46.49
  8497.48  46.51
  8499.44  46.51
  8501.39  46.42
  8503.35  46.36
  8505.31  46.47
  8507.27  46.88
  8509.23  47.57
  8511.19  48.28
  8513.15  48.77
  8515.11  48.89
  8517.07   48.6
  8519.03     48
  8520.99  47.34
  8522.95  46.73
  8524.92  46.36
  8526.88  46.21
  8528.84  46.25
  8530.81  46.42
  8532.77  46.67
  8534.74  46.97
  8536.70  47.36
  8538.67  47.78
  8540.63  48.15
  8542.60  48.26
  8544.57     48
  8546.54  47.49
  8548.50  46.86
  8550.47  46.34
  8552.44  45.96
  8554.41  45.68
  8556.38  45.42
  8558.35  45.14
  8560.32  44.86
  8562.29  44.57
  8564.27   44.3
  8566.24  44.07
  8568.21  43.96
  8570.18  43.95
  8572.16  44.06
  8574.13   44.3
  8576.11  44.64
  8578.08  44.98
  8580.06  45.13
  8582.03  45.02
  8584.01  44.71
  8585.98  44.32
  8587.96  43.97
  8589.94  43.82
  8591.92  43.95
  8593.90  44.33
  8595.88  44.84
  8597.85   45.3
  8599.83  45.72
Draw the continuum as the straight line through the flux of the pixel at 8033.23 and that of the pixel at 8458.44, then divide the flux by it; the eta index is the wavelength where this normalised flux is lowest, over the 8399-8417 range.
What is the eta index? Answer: 8415.70 A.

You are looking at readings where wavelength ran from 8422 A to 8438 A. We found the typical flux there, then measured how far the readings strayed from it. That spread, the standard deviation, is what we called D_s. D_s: 1.1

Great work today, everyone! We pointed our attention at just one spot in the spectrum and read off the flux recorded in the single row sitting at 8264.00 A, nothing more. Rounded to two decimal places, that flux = 44.70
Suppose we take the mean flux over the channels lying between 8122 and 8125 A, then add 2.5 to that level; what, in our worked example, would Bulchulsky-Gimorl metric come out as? 43.9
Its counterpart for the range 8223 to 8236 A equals 47.8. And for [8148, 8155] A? 46.2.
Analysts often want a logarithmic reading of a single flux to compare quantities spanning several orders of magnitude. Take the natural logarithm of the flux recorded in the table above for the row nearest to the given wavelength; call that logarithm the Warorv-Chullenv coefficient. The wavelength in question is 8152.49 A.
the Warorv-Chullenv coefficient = 3.78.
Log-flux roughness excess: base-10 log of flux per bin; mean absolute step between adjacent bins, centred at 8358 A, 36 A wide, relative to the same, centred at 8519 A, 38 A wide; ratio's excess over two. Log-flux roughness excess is -1.19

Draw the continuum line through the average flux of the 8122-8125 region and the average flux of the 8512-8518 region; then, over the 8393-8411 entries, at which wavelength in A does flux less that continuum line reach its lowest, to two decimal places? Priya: 8394.41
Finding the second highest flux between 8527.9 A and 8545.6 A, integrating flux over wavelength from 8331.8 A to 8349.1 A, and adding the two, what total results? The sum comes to 836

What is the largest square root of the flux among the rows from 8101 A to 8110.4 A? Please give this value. 6.48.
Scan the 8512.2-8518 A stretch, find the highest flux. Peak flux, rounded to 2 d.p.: 48.89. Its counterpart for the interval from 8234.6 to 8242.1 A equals 45.64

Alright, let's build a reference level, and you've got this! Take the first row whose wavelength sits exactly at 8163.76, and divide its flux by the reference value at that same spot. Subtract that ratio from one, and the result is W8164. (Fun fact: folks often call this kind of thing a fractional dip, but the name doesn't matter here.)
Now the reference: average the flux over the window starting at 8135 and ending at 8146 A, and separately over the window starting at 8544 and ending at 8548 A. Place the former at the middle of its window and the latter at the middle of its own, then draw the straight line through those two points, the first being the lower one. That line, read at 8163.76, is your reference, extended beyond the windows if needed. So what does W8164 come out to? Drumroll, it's 0.002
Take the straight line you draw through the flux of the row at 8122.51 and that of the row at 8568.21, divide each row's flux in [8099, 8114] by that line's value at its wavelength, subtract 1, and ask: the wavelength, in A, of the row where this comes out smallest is 8105.69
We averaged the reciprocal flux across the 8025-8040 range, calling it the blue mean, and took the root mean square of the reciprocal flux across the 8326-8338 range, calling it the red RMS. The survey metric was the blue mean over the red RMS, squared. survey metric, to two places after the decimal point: 1.18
